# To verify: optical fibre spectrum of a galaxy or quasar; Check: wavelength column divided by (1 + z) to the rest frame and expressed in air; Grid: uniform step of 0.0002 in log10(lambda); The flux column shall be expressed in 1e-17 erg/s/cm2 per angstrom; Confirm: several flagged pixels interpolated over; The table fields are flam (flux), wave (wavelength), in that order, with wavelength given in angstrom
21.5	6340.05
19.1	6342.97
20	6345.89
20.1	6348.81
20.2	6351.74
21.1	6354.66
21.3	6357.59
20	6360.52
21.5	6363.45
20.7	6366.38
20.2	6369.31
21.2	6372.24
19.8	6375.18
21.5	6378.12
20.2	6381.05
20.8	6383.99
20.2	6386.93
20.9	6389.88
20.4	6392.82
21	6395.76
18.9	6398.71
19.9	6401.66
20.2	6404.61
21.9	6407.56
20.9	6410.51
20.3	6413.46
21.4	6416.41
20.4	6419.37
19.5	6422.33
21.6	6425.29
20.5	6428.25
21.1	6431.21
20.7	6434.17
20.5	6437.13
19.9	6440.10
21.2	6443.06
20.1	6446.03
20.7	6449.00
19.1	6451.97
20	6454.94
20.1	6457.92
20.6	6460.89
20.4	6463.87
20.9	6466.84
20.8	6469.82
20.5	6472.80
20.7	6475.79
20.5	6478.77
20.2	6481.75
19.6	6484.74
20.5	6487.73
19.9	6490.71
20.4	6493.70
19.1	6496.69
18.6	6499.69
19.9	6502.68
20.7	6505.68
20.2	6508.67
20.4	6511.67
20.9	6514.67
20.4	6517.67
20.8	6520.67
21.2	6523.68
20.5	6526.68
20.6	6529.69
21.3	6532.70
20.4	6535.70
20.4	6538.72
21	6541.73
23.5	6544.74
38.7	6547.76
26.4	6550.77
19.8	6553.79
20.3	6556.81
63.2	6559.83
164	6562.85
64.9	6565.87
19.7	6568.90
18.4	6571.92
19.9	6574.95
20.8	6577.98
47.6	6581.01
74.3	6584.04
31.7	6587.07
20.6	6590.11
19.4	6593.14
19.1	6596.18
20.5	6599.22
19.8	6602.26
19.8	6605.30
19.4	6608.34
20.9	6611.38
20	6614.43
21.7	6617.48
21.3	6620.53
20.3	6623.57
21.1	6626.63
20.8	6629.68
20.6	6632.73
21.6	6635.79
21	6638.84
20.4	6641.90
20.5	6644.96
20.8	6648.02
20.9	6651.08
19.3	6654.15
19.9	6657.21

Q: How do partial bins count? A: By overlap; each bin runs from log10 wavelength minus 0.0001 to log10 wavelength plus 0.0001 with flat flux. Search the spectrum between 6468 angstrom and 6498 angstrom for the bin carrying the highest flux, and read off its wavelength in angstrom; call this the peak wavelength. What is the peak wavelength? 6469.82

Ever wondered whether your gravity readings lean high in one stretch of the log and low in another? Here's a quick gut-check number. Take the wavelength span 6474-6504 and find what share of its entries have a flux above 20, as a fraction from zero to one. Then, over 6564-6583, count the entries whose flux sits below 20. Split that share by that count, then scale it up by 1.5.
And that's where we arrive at 0.25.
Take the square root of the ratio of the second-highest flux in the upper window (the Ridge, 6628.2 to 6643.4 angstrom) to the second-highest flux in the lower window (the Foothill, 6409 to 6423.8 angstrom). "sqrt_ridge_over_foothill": 1.00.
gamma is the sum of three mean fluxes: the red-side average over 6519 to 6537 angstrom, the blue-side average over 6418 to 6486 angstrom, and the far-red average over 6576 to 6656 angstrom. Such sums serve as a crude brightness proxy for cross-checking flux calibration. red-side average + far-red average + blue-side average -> 65.2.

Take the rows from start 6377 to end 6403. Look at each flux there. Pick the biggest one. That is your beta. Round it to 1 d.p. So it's 21.5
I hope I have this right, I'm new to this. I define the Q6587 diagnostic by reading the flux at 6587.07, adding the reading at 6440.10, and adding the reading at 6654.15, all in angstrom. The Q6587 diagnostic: 70.9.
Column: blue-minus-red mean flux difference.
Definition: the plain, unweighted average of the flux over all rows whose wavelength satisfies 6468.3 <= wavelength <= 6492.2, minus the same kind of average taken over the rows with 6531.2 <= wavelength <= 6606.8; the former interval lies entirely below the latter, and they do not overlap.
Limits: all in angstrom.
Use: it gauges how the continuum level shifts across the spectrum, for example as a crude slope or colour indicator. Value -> -13.9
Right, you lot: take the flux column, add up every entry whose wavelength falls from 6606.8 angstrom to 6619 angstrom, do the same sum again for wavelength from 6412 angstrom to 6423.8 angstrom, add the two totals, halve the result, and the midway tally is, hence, 81.8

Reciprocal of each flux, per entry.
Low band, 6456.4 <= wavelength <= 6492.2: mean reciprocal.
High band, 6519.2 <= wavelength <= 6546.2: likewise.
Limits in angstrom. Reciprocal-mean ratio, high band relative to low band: 0.969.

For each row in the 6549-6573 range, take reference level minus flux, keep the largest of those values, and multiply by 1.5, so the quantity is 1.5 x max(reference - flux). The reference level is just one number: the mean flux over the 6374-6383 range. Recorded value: 3.2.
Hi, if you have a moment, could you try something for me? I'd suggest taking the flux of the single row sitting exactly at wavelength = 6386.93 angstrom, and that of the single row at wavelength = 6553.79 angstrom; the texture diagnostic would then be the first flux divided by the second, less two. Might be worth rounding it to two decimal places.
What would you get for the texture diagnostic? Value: -0.98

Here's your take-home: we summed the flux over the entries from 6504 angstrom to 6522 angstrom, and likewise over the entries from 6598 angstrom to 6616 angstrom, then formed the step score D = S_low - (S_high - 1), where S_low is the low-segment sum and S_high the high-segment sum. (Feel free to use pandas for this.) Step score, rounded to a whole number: 4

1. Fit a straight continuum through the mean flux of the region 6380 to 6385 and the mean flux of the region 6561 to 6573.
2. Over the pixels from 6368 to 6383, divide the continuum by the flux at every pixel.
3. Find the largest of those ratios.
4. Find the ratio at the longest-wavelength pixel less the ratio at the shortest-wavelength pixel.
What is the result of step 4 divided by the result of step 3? 0.15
